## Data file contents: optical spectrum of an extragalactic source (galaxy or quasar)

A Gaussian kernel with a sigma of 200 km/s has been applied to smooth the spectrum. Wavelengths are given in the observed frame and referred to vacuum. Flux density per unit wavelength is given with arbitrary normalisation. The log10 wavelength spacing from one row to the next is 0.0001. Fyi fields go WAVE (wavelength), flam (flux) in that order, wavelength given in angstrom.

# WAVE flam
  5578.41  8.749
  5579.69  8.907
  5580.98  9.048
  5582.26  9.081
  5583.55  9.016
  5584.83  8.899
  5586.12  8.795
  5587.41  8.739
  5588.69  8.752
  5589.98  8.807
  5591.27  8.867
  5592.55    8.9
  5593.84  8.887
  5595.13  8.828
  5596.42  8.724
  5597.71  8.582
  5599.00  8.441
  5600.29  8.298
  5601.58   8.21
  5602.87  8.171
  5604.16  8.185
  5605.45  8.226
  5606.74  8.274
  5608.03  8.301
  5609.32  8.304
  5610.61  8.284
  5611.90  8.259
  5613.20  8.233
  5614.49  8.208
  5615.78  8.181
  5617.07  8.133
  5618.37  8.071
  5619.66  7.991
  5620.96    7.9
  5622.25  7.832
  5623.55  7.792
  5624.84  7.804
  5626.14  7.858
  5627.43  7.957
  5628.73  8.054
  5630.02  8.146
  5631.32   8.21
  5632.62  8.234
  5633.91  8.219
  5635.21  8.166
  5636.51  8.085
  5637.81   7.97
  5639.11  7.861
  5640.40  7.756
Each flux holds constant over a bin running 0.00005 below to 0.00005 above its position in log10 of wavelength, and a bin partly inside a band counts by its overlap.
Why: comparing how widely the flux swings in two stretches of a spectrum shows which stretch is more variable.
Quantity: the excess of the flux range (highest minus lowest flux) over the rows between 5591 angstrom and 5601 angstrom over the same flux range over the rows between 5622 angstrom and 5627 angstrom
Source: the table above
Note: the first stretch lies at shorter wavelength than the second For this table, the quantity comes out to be 0.54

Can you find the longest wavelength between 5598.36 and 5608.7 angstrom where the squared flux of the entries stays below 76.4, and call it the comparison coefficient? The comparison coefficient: 5608.03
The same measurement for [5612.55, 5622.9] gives 5622.25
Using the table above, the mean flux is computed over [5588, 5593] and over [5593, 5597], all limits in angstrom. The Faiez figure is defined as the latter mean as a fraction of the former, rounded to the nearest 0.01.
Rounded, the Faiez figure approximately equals 1.00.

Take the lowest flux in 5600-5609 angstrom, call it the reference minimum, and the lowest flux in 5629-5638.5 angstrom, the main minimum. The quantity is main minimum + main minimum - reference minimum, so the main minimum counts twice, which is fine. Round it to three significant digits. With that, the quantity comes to 7.77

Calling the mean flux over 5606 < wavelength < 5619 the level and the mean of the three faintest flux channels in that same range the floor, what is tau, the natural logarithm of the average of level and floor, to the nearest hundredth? 2.10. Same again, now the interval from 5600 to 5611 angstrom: 2.11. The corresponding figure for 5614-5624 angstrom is 2.07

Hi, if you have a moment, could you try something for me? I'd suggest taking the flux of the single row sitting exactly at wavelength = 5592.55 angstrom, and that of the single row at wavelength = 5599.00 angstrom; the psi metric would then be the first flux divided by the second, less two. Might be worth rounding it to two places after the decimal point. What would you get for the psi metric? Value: -0.95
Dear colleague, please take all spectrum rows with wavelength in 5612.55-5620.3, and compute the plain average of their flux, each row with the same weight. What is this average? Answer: 8.14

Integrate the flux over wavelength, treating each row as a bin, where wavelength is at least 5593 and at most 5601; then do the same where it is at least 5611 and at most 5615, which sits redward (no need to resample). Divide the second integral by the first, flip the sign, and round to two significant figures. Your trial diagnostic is -0.48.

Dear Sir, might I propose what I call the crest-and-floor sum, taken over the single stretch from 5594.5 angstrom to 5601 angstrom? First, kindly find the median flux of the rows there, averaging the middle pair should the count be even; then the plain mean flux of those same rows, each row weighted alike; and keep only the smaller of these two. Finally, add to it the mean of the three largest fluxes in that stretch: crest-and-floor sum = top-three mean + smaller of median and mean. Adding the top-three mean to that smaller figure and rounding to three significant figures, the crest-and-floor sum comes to 17.3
